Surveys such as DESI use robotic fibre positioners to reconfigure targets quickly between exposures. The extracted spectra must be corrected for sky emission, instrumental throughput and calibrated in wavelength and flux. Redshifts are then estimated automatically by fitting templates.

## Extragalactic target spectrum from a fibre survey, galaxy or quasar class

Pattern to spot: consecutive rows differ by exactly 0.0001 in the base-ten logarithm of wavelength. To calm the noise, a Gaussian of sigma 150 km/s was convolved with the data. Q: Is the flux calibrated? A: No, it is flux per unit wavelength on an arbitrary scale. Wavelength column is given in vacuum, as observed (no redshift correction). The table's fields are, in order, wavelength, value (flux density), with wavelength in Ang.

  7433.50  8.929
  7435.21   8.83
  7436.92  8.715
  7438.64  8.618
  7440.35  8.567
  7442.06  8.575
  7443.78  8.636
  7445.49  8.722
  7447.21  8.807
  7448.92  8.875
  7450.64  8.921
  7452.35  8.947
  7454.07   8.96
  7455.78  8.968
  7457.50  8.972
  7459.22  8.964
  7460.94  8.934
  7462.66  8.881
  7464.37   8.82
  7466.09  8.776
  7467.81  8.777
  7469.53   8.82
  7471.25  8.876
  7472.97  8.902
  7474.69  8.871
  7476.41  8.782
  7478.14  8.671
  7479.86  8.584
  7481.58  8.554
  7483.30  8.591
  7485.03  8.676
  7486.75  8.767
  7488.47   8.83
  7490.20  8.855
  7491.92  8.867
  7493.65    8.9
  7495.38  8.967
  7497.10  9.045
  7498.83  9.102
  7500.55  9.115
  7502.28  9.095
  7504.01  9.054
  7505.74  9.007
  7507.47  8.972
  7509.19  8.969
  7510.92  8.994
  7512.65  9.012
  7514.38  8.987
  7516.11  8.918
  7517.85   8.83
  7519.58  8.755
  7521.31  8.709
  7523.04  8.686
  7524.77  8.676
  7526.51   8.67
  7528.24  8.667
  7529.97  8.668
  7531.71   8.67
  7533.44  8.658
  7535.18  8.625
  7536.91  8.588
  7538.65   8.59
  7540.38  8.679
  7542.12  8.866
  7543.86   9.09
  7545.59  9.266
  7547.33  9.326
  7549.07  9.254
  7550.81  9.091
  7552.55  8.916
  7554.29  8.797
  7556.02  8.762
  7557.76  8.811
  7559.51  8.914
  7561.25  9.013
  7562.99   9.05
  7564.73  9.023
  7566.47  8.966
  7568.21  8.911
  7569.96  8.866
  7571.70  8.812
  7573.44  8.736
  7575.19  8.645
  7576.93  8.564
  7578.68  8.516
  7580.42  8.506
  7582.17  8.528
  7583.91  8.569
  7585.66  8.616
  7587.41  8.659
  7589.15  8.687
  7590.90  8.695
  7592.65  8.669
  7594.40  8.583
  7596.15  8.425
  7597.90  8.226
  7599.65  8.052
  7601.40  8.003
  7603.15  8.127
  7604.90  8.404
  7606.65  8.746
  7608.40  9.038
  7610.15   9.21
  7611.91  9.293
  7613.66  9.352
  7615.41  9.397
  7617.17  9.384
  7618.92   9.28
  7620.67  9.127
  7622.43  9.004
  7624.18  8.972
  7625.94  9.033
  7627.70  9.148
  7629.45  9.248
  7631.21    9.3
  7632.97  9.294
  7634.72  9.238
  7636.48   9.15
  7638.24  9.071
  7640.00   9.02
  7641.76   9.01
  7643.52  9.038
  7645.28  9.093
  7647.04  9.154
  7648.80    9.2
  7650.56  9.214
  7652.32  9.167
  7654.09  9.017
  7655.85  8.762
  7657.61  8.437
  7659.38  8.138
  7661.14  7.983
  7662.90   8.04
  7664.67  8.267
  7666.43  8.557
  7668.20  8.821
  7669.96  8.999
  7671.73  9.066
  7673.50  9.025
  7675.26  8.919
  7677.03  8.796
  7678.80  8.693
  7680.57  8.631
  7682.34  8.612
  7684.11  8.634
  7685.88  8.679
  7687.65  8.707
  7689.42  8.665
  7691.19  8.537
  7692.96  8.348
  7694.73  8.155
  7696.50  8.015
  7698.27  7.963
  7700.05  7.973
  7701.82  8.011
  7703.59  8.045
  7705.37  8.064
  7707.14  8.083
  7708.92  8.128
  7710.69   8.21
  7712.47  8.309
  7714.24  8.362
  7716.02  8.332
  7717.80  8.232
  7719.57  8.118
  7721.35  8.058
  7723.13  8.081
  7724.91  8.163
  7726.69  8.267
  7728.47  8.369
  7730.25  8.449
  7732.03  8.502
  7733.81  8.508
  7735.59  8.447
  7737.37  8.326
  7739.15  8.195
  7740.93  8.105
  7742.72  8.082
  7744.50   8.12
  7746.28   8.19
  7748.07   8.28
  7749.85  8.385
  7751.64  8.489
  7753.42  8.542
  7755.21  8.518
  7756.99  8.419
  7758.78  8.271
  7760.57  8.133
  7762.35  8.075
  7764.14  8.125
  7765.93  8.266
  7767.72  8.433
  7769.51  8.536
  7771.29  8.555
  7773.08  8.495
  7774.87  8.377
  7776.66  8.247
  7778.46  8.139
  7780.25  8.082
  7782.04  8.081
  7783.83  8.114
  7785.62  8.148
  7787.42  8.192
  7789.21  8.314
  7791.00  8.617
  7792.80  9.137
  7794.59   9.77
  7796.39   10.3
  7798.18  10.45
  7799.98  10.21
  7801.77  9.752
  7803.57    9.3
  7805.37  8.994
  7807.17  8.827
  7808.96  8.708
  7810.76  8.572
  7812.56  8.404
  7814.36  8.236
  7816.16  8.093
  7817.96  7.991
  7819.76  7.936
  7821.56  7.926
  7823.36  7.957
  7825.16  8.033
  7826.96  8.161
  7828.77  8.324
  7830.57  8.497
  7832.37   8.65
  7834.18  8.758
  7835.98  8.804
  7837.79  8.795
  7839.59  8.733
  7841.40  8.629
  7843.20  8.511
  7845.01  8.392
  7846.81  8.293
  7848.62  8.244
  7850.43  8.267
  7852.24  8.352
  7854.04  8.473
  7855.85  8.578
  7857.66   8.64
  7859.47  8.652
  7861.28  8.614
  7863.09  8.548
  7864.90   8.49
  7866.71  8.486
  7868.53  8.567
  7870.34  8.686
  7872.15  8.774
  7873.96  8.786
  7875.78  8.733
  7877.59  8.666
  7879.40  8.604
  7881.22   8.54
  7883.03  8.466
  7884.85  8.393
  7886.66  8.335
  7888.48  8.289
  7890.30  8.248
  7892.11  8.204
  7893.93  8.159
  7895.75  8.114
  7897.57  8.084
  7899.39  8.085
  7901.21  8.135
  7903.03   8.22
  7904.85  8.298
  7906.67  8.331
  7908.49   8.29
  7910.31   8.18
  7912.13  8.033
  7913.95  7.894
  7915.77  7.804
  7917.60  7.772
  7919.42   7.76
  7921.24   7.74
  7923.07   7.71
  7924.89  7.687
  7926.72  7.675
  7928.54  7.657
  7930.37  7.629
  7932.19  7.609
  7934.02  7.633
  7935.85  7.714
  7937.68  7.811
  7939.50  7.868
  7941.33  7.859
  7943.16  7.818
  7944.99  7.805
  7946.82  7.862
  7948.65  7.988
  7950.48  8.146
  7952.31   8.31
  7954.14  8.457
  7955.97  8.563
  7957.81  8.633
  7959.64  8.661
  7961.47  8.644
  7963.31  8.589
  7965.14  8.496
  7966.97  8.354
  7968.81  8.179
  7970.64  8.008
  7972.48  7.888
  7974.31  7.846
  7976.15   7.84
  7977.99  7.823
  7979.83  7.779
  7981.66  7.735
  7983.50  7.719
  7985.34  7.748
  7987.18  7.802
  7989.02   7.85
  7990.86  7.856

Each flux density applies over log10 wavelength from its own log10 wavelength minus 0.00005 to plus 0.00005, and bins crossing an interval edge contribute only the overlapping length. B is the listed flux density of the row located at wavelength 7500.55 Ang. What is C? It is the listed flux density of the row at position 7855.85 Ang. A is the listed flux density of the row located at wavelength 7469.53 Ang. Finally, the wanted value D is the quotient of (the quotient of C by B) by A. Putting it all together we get 0.107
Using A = 8.82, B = 9.115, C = 8.578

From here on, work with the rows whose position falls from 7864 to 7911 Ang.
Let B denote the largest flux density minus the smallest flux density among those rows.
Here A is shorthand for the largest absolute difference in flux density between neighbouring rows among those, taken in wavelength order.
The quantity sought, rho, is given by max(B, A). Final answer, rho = 0.70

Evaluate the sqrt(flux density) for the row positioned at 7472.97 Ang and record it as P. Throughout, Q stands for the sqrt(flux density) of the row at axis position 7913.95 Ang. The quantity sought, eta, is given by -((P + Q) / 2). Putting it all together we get -2.90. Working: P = 2.98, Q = 2.81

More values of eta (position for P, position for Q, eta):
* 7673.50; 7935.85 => -2.89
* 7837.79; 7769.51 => -2.94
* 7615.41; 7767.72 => -2.98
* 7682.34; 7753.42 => -2.93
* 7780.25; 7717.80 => -2.86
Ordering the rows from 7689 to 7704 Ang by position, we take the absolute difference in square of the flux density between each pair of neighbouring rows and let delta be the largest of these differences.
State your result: 3.2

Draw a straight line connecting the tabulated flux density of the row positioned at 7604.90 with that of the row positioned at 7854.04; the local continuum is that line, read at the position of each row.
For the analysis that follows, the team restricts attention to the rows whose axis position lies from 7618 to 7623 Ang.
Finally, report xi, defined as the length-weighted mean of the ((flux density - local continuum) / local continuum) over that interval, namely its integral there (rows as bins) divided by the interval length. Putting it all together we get 0.09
